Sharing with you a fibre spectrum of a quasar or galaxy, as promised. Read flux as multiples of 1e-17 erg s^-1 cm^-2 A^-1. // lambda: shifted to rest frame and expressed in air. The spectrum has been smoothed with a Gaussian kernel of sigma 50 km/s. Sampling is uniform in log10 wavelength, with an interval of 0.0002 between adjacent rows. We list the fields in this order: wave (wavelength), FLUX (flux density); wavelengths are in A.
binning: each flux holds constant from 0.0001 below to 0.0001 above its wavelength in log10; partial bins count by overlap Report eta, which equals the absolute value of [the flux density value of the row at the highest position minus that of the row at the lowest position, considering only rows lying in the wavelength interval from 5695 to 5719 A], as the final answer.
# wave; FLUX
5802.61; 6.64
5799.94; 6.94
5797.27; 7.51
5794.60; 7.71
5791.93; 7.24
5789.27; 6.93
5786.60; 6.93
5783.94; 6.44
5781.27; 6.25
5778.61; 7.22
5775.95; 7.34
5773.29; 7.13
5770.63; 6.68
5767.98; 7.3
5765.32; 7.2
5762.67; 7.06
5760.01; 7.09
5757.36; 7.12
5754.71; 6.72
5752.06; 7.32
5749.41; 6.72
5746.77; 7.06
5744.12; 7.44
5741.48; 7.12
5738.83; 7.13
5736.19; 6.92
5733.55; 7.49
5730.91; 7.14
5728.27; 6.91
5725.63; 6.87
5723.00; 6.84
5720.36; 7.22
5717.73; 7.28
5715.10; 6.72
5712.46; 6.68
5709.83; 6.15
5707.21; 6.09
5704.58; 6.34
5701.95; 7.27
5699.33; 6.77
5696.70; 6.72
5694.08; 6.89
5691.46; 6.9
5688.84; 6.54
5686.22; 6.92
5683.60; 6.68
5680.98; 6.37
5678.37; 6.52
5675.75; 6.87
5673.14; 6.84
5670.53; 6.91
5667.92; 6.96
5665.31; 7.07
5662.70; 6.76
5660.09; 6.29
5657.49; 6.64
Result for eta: 0.56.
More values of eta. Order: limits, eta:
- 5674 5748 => 0.19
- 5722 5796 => 0.87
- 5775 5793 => 0.10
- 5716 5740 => 0.15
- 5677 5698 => 0.20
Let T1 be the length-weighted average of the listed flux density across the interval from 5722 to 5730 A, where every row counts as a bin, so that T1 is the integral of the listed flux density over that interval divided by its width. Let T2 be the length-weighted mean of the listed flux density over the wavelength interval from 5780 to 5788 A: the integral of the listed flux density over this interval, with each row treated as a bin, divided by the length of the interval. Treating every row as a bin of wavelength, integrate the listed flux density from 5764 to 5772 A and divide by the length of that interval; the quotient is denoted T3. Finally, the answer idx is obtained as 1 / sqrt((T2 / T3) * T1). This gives 0.396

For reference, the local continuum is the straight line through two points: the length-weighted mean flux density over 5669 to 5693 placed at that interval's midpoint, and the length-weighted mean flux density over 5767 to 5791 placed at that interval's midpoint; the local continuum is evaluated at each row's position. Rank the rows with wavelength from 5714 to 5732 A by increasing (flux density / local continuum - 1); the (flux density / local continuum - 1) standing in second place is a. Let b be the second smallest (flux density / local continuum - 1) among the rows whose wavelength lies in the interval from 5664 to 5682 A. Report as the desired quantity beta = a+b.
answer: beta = -0.03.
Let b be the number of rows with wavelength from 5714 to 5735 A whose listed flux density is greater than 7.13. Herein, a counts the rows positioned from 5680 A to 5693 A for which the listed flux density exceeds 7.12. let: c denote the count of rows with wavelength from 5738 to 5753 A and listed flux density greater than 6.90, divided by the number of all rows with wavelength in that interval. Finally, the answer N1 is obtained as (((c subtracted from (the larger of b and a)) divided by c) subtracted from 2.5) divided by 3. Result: -0.4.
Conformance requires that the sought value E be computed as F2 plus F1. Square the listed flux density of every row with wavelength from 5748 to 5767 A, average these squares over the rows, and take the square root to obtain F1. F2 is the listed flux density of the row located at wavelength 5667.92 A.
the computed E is 14.0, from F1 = 7.04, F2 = 6.96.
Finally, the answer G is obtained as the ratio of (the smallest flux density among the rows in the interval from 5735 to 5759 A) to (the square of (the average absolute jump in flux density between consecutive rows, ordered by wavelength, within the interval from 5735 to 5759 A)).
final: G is 53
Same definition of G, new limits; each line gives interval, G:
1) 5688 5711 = 72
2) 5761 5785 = 51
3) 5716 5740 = 125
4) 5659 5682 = 170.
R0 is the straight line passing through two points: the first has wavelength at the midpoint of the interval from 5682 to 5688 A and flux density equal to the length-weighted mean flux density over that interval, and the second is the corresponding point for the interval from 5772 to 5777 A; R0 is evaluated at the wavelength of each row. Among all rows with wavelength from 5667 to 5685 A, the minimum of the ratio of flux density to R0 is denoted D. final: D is 0.946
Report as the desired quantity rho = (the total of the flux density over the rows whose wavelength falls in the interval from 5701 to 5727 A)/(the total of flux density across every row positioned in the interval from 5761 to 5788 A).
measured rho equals 0.97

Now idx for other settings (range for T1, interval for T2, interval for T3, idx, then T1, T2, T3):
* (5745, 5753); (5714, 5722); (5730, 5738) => 0.380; 7.04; 7.1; 7.18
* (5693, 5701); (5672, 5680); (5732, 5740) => 0.396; 6.81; 6.7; 7.18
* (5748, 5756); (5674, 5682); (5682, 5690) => 0.382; 6.93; 6.6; 6.70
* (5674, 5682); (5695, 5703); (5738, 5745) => 0.398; 6.61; 6.9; 7.22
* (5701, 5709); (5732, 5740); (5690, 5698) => 0.382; 6.51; 7.2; 6.84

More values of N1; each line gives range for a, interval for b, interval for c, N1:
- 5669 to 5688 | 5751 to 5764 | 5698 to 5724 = 0.1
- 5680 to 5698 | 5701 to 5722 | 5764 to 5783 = -0.2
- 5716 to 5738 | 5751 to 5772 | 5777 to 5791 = -1.1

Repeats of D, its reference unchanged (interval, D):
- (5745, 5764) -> 0.943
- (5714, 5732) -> 0.972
